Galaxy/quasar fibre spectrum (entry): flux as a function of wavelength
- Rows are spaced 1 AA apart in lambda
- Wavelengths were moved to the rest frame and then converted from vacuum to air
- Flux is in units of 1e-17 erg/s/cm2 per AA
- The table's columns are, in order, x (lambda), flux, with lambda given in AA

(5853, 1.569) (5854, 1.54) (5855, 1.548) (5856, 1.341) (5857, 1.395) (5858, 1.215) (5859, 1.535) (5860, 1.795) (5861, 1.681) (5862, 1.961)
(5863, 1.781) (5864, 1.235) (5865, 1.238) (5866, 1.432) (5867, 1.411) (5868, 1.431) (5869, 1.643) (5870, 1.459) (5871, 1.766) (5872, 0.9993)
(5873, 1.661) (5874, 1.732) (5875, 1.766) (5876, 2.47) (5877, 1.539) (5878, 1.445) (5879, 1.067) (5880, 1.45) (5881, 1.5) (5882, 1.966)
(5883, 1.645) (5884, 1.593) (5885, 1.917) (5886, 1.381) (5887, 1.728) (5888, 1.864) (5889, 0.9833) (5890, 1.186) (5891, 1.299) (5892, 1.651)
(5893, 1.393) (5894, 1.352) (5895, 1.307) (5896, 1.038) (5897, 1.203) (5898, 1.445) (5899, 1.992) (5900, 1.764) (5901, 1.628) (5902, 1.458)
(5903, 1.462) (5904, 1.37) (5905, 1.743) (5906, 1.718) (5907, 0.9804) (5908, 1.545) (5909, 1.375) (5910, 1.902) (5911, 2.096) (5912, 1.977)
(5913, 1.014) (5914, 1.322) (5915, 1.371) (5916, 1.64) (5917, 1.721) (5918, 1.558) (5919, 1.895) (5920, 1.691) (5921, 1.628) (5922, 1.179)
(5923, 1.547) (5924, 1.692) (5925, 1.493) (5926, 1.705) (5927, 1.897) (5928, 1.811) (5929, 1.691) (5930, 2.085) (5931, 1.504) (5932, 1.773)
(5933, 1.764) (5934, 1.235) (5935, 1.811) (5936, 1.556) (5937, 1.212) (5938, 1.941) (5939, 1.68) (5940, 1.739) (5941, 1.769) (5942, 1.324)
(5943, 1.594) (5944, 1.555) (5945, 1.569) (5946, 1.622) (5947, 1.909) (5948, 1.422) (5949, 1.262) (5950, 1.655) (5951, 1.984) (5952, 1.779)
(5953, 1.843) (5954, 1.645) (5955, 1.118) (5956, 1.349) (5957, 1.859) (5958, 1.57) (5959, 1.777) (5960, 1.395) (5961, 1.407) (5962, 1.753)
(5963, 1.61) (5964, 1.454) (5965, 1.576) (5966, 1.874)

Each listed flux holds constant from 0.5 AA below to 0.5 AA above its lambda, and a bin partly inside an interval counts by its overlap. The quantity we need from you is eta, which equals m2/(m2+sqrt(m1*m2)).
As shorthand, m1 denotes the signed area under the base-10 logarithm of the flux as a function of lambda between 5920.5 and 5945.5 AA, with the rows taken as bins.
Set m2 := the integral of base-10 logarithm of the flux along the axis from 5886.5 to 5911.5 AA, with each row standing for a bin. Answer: 0.472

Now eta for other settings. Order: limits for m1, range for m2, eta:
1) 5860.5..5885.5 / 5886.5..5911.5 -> 0.481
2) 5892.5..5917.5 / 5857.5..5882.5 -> 0.511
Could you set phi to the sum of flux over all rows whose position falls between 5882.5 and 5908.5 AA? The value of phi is 38.6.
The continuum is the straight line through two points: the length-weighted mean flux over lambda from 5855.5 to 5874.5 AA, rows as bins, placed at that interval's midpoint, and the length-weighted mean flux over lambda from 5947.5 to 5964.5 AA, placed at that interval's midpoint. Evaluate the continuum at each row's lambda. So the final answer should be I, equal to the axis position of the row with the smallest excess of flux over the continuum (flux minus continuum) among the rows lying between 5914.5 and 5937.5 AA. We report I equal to 5922 AA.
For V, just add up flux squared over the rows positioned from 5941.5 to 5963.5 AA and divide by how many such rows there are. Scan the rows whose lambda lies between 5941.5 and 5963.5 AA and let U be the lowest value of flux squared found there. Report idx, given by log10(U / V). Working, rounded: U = 1.25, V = 2.58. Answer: -0.31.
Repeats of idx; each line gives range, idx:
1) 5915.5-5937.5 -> -0.29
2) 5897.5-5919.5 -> -0.43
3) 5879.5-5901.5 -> -0.39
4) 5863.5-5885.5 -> -0.40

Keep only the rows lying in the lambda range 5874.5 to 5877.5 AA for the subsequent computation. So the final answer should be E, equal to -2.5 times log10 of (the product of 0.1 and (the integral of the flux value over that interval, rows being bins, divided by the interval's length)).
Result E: 1.79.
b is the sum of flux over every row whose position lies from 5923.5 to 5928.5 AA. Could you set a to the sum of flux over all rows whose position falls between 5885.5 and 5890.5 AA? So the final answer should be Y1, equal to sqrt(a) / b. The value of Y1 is 0.311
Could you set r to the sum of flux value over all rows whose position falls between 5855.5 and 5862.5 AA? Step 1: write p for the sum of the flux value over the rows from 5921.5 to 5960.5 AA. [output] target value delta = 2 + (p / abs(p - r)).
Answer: 3.2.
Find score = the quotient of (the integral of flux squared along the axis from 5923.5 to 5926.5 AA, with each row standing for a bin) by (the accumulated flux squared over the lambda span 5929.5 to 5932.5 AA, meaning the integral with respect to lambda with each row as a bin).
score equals 0.8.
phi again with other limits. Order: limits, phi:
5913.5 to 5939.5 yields 42.4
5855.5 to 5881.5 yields 39.9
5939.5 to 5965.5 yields 41.5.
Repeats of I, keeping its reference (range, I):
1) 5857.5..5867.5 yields 5858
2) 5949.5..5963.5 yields 5955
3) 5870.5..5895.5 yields 5889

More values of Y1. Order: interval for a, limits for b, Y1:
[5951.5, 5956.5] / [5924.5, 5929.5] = 0.323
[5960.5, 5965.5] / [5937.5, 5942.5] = 0.330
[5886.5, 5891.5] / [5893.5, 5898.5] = 0.419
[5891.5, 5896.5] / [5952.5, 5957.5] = 0.332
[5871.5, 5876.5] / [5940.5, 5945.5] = 0.376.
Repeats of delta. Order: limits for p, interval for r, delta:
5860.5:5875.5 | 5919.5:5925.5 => 3.7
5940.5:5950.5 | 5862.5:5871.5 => 8.9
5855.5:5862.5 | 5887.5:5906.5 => 2.6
